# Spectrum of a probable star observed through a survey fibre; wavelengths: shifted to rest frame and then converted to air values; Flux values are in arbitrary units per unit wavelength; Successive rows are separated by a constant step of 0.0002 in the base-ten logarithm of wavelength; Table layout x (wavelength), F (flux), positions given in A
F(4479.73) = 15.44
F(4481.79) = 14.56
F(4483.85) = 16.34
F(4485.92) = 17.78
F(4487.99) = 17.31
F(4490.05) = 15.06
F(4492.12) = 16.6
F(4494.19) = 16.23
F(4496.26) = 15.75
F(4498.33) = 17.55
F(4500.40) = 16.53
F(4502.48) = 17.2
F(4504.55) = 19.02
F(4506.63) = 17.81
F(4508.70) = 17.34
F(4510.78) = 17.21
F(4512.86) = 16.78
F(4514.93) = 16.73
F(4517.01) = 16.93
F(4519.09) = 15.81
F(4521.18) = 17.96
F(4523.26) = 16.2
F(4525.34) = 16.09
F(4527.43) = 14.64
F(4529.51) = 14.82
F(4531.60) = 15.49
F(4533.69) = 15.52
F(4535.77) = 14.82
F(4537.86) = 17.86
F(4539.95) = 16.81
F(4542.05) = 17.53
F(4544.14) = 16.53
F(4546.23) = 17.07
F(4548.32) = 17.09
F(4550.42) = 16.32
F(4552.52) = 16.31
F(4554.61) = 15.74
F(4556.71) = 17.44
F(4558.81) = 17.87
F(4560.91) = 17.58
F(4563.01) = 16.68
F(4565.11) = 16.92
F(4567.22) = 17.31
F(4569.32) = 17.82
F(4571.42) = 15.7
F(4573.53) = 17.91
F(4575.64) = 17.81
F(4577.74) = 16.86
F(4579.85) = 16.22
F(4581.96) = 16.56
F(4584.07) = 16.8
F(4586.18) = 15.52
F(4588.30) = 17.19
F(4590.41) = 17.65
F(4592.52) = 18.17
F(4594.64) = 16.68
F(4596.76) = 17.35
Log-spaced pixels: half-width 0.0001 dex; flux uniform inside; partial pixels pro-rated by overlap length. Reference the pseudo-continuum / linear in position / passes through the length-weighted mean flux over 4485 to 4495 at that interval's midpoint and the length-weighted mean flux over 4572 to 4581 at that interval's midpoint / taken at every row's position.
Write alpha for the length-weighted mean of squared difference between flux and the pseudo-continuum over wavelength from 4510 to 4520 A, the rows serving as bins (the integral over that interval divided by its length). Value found 0.23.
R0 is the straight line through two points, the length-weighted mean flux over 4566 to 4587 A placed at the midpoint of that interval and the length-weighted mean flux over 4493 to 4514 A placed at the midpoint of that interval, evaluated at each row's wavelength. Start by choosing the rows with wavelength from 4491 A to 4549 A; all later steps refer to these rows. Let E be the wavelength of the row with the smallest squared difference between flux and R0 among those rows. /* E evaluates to 4502.48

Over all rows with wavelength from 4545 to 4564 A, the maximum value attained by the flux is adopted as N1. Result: 17.87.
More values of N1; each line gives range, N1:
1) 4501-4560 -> 19.02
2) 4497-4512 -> 19.02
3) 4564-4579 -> 17.91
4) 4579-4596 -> 18.17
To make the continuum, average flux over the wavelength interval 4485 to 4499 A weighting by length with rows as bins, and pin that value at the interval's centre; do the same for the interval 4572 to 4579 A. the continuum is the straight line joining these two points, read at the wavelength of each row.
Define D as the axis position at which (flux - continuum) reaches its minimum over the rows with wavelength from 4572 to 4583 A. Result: 4579.85 A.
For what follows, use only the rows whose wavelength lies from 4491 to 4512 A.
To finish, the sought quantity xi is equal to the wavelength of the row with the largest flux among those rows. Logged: 4504.55 A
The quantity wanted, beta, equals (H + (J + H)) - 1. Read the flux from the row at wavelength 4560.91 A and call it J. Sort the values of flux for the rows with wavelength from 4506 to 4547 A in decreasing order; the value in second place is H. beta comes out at 52.3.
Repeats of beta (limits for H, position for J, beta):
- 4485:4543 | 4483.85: 51.3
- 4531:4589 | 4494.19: 51.0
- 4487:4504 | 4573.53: 51.5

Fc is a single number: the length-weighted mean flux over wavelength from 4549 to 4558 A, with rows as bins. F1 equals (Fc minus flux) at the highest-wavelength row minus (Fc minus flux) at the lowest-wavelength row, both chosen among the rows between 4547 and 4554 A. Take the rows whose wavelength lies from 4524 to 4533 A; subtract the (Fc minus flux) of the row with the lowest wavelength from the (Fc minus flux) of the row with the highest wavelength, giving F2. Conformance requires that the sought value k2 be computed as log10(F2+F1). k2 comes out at 0.14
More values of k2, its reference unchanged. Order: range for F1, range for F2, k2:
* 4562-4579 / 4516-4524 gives -0.26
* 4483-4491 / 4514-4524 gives 0.26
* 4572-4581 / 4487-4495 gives 0.44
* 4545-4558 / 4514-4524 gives -0.80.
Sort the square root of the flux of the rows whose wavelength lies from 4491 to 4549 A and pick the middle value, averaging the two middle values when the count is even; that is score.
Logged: 4.09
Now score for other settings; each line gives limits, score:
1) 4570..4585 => 4.10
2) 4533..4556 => 4.07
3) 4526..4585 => 4.10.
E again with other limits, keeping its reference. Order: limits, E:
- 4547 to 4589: 4577.74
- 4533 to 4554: 4546.23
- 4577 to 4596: 4577.74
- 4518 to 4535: 4523.26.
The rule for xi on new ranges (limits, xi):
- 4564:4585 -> 4573.53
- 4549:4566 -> 4558.81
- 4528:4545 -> 4537.86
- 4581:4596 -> 4592.52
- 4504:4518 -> 4504.55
